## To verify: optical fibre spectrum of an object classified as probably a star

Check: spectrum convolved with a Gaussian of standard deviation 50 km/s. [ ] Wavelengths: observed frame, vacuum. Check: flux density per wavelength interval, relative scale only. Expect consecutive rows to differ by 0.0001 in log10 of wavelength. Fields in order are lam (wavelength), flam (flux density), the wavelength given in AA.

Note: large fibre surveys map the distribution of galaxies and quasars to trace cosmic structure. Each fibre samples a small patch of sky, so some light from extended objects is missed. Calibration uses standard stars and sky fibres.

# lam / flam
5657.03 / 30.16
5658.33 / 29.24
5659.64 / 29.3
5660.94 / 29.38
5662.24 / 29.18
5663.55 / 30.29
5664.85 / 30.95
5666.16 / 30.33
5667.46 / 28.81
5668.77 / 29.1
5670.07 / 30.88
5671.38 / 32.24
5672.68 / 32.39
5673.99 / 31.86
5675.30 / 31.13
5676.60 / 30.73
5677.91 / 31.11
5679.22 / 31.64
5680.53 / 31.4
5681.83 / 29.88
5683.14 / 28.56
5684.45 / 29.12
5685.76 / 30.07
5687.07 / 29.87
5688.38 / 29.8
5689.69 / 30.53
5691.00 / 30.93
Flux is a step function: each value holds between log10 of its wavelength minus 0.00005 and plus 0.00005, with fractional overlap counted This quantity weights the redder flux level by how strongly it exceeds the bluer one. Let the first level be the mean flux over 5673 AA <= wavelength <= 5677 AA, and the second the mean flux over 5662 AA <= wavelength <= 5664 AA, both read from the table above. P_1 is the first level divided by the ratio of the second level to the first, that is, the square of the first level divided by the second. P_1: 33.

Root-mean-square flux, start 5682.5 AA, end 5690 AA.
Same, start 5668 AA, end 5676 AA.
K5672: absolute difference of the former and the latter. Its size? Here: 1.6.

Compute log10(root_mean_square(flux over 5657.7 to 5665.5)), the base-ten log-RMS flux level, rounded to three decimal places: 1.473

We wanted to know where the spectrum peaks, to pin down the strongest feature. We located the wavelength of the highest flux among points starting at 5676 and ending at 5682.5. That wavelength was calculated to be 5679.22 AA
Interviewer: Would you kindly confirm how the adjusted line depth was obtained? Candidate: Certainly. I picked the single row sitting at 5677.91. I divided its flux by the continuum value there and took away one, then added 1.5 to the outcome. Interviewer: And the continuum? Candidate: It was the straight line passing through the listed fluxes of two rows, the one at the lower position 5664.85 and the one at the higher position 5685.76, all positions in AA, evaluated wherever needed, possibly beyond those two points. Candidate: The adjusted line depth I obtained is 1.52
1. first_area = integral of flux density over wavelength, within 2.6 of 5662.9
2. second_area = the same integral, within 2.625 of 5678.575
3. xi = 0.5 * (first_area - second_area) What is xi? -4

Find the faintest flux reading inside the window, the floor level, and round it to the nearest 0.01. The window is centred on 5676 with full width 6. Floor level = 30.73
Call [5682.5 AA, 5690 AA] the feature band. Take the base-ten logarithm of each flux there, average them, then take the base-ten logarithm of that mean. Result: 0.168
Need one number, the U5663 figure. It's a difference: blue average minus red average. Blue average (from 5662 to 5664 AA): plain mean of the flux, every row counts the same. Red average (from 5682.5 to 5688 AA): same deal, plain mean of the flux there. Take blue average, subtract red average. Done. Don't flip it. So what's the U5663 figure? 0.3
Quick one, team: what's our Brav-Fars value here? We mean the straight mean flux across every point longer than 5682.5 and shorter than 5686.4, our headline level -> 29.2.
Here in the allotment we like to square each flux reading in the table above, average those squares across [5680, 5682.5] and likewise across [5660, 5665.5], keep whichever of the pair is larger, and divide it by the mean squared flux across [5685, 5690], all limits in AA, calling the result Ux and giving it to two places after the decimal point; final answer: 1.04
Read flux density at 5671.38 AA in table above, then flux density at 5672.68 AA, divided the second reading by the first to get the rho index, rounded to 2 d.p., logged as 1.00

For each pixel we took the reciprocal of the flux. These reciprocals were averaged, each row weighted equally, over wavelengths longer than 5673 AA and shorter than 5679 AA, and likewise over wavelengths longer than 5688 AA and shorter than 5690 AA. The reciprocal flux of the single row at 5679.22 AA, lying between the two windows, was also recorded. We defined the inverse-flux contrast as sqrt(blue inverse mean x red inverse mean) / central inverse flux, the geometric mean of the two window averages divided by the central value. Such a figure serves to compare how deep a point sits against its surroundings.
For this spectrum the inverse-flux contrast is 1.03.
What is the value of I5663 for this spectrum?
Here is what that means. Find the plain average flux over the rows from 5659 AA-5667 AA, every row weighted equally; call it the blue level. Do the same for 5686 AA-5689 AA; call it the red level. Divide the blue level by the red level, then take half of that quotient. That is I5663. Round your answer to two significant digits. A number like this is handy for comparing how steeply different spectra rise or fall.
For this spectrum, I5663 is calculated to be 0.50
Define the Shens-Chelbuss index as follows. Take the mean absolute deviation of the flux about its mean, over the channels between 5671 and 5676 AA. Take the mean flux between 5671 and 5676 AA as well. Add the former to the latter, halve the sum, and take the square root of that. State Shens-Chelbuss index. 4.02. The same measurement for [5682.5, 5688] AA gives 3.87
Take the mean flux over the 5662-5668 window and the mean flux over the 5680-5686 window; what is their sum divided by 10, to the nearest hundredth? 5.97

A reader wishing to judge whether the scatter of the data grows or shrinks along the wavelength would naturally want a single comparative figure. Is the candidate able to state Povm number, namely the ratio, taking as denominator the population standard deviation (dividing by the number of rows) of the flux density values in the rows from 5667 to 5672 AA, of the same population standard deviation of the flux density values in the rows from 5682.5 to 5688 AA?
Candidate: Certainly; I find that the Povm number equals 0.43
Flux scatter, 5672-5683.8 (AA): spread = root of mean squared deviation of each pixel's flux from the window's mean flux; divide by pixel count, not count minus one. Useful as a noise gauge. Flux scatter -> 1.08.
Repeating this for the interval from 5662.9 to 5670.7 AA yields 0.82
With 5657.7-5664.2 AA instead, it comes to 0.41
